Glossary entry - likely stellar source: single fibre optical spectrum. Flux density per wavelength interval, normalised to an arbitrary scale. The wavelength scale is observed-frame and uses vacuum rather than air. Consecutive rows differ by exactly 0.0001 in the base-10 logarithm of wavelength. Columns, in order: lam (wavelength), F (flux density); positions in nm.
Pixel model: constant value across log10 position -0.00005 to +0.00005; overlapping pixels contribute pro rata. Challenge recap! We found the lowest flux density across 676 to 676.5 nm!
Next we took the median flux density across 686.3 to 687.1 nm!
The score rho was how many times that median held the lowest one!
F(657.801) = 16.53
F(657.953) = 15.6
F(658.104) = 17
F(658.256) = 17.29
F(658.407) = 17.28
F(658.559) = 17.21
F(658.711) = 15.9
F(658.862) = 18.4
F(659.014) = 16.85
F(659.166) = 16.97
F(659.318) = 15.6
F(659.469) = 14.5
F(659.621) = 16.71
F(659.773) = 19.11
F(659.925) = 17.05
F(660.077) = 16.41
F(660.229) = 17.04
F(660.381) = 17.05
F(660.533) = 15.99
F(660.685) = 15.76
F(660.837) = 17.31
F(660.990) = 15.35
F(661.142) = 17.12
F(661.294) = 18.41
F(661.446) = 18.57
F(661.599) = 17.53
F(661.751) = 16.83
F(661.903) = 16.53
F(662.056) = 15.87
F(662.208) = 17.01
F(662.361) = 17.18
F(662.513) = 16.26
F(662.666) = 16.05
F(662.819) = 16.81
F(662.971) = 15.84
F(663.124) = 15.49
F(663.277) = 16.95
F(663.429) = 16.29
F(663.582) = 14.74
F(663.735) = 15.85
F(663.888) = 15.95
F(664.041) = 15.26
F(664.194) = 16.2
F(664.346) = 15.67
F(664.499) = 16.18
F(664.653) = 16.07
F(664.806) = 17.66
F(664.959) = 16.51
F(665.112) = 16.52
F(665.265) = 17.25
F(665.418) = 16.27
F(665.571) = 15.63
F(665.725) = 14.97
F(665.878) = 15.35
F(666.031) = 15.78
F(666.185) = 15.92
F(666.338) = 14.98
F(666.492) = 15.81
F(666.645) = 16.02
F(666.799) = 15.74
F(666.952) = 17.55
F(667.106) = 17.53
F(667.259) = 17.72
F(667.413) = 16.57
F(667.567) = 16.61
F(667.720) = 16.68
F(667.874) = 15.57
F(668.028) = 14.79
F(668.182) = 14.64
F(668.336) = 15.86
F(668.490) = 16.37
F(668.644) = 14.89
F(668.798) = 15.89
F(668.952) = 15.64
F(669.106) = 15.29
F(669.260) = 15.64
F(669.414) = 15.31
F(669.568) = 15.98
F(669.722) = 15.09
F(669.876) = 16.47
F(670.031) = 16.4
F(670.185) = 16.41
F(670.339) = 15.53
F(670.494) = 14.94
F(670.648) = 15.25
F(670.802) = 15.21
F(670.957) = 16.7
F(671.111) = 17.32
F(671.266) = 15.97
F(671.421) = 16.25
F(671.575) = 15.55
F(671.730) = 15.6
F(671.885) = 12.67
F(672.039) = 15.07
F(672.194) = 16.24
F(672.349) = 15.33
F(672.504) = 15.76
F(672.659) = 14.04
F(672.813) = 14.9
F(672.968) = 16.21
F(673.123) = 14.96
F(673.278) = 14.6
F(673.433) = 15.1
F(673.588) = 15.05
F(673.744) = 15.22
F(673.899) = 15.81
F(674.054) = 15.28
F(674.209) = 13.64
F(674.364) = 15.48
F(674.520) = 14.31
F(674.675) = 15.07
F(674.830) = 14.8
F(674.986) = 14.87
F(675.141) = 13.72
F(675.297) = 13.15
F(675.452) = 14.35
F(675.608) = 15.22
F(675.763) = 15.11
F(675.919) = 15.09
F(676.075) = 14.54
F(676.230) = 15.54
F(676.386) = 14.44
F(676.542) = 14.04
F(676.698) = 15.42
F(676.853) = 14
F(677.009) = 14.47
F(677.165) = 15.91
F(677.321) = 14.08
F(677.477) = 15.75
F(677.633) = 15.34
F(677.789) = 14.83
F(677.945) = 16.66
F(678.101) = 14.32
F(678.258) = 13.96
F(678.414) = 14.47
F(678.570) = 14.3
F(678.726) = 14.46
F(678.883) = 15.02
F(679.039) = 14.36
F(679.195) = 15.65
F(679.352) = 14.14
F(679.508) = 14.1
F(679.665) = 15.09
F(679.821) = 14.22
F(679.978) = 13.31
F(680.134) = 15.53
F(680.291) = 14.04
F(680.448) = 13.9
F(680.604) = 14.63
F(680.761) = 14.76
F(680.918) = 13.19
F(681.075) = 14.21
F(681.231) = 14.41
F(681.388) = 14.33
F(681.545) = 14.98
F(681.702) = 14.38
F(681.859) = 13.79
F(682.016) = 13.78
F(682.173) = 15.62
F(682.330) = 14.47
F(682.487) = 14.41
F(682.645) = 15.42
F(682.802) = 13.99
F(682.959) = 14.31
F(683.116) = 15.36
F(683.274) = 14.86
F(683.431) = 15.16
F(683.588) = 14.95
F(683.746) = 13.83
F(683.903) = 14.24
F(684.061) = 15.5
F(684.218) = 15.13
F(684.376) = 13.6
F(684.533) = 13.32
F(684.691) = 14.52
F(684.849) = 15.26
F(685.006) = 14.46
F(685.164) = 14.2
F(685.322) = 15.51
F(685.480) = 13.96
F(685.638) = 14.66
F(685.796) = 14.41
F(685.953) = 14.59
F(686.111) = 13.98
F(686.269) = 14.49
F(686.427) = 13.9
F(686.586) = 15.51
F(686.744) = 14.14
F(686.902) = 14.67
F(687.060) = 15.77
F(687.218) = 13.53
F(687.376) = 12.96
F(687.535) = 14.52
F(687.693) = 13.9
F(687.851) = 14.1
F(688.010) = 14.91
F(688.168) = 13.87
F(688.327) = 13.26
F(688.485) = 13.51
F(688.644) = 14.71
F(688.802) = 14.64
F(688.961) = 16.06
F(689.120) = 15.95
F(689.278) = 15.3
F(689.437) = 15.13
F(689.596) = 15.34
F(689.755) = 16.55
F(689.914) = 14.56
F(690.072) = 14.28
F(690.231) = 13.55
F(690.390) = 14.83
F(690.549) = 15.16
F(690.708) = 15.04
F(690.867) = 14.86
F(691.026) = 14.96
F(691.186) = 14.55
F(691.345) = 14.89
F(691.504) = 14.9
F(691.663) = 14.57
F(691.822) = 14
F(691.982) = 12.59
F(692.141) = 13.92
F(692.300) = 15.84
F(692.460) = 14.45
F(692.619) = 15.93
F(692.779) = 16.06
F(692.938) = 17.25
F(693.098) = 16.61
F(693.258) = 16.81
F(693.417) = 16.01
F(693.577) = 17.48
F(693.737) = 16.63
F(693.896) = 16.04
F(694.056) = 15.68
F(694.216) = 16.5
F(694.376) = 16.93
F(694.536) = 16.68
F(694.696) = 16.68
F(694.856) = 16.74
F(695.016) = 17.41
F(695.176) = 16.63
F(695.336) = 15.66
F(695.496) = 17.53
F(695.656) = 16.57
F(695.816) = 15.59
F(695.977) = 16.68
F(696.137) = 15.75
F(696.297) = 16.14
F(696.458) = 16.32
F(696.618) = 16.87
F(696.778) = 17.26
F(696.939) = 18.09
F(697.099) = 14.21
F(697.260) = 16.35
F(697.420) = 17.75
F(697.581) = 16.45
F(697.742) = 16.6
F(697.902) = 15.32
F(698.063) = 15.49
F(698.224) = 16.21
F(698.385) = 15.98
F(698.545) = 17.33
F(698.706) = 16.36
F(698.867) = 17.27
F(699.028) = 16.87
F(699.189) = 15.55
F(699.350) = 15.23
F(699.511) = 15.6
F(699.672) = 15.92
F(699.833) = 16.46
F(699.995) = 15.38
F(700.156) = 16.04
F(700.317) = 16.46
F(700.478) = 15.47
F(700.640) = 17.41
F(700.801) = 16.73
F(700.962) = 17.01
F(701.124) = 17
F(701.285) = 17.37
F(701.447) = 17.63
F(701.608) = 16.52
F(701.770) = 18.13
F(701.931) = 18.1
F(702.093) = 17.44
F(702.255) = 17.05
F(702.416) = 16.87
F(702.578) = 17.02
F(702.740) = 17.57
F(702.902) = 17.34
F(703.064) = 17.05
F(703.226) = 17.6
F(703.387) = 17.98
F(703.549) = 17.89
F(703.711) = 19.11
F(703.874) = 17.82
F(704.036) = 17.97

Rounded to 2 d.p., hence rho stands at 1.02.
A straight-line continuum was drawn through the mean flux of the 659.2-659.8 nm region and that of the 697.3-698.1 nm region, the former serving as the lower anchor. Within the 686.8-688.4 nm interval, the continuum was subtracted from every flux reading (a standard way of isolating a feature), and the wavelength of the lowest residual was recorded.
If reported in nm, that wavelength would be 687.376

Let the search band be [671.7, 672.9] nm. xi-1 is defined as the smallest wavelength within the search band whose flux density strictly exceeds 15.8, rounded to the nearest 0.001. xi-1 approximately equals 672.194 nm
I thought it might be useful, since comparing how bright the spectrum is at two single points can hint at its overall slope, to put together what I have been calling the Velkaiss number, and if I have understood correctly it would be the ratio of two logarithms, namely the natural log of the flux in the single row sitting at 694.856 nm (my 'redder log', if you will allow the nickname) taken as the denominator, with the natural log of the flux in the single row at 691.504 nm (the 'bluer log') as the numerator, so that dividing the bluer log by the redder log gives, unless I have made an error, 0.96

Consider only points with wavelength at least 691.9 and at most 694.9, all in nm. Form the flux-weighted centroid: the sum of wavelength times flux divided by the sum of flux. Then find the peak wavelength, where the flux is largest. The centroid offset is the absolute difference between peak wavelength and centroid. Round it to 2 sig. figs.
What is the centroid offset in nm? 0.12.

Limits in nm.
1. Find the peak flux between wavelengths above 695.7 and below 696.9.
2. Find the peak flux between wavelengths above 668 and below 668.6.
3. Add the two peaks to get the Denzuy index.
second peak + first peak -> 33.6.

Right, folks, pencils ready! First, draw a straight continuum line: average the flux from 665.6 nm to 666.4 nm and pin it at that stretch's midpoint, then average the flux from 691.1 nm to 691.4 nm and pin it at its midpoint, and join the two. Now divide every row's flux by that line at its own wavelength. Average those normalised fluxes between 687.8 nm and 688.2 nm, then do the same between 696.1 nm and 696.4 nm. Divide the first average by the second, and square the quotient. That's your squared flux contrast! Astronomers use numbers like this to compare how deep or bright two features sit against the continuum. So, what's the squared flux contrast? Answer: 0.78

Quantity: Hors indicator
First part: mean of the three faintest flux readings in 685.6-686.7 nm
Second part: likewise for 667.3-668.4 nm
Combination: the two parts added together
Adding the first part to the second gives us 29.1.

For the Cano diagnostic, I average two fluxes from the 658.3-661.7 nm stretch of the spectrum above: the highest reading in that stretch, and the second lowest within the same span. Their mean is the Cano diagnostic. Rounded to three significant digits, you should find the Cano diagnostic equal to 17.2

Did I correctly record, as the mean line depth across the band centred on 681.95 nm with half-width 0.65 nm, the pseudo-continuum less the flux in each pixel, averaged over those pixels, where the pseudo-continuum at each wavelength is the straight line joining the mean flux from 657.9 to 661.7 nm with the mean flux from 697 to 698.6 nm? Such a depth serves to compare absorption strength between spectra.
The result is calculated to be 2.0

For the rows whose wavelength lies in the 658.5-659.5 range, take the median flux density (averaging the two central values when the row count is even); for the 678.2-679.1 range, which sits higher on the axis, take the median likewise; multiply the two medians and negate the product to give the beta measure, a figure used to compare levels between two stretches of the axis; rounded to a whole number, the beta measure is -243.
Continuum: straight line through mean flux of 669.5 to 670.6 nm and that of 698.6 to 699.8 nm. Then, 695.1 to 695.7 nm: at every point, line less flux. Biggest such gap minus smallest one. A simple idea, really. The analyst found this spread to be 1.87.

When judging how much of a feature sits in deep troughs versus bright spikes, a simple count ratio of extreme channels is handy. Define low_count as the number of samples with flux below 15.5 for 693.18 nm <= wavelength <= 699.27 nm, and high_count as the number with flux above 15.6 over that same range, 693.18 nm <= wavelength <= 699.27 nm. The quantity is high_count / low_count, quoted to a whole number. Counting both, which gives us 11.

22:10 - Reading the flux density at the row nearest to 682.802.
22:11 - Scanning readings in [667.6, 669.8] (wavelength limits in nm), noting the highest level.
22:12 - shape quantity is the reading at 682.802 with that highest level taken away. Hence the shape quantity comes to -2.7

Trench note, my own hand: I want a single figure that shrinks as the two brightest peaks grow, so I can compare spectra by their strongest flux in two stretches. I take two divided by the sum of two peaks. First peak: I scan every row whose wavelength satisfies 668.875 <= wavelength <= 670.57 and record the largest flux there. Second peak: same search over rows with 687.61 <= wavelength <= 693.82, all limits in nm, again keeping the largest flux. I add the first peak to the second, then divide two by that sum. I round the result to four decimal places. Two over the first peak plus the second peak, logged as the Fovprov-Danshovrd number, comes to 0.0589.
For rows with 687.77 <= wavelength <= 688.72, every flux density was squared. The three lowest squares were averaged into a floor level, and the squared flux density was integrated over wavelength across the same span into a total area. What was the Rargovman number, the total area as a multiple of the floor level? 1.0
